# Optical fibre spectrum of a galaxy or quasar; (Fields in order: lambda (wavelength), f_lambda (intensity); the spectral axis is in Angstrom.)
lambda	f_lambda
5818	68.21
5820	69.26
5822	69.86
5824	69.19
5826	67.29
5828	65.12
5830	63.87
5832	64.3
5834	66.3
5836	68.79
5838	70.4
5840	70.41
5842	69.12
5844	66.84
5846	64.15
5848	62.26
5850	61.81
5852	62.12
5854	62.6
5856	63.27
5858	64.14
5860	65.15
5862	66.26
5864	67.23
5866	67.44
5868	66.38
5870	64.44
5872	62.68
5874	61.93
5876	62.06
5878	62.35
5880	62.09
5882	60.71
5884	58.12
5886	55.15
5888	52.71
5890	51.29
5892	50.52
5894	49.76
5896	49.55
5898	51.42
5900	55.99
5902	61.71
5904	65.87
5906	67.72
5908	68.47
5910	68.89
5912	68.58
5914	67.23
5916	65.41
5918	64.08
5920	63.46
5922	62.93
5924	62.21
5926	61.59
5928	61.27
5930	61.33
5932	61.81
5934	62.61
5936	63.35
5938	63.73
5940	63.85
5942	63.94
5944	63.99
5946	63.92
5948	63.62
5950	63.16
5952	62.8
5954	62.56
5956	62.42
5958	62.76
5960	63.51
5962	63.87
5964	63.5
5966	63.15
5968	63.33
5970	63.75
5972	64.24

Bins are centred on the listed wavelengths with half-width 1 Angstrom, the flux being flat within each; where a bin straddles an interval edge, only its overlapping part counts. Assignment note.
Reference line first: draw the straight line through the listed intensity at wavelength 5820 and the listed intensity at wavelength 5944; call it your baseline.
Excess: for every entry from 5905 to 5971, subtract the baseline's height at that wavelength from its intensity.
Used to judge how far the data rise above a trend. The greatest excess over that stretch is 3.5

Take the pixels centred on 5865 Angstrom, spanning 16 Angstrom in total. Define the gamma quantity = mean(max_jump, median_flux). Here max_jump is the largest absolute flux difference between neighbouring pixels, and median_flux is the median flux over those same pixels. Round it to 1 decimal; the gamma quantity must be 33.8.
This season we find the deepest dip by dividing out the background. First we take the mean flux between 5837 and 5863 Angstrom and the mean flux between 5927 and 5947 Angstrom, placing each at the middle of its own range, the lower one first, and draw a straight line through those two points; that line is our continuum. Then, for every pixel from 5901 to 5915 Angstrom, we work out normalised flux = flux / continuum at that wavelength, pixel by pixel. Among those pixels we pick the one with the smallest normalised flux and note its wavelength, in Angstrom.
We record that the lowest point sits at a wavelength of 5902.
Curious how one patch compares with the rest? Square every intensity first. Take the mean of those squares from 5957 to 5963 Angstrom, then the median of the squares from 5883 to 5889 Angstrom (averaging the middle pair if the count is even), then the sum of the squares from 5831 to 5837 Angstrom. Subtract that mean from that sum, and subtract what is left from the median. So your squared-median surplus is -6203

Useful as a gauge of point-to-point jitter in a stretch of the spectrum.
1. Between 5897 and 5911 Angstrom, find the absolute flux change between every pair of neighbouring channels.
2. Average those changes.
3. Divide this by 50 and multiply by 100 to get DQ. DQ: 5.8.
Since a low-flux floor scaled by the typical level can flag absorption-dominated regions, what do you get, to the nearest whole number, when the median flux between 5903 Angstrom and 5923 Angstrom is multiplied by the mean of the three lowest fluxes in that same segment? 4225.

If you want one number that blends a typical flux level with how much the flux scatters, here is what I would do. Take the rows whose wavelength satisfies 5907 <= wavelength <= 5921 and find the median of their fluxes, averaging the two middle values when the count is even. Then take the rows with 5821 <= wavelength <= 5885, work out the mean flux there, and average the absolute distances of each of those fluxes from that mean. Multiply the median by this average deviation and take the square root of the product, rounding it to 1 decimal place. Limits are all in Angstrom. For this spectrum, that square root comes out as 13.2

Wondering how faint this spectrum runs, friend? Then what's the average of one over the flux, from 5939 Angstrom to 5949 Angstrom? 0.0157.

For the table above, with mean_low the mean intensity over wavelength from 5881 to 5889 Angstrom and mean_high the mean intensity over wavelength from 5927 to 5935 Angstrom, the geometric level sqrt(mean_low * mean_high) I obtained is 59.2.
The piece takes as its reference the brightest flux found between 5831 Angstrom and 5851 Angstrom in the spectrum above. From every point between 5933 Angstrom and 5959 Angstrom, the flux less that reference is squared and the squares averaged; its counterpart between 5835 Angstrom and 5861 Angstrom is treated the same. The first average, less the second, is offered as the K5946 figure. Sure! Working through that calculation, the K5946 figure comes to 17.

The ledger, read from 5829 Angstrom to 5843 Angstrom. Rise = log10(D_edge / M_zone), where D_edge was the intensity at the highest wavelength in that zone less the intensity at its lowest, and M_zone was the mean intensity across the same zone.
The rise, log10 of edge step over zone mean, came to -1.11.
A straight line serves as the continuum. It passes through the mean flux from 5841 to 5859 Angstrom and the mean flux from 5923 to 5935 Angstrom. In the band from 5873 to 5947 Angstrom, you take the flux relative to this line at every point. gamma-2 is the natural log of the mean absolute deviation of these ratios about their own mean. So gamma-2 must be -2.7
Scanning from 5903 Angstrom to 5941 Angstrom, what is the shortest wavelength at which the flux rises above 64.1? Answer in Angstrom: 5904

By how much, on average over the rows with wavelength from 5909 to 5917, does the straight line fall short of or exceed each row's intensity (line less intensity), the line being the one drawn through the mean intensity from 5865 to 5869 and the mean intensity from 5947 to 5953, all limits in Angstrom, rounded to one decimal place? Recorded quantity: -2.7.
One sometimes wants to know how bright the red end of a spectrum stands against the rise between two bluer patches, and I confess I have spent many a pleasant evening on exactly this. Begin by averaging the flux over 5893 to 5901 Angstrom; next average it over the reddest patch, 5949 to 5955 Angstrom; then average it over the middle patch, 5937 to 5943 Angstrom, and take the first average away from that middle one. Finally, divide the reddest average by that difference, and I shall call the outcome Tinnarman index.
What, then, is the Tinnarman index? 5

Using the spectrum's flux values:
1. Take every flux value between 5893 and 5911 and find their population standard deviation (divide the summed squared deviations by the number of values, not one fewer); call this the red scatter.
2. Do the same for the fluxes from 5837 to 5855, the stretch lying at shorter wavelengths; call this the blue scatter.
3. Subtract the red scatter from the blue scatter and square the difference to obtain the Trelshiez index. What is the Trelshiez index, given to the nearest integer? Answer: 19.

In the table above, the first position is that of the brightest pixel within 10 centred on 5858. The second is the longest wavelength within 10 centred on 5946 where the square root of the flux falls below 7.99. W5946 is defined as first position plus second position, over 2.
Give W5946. 5906 Angstrom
